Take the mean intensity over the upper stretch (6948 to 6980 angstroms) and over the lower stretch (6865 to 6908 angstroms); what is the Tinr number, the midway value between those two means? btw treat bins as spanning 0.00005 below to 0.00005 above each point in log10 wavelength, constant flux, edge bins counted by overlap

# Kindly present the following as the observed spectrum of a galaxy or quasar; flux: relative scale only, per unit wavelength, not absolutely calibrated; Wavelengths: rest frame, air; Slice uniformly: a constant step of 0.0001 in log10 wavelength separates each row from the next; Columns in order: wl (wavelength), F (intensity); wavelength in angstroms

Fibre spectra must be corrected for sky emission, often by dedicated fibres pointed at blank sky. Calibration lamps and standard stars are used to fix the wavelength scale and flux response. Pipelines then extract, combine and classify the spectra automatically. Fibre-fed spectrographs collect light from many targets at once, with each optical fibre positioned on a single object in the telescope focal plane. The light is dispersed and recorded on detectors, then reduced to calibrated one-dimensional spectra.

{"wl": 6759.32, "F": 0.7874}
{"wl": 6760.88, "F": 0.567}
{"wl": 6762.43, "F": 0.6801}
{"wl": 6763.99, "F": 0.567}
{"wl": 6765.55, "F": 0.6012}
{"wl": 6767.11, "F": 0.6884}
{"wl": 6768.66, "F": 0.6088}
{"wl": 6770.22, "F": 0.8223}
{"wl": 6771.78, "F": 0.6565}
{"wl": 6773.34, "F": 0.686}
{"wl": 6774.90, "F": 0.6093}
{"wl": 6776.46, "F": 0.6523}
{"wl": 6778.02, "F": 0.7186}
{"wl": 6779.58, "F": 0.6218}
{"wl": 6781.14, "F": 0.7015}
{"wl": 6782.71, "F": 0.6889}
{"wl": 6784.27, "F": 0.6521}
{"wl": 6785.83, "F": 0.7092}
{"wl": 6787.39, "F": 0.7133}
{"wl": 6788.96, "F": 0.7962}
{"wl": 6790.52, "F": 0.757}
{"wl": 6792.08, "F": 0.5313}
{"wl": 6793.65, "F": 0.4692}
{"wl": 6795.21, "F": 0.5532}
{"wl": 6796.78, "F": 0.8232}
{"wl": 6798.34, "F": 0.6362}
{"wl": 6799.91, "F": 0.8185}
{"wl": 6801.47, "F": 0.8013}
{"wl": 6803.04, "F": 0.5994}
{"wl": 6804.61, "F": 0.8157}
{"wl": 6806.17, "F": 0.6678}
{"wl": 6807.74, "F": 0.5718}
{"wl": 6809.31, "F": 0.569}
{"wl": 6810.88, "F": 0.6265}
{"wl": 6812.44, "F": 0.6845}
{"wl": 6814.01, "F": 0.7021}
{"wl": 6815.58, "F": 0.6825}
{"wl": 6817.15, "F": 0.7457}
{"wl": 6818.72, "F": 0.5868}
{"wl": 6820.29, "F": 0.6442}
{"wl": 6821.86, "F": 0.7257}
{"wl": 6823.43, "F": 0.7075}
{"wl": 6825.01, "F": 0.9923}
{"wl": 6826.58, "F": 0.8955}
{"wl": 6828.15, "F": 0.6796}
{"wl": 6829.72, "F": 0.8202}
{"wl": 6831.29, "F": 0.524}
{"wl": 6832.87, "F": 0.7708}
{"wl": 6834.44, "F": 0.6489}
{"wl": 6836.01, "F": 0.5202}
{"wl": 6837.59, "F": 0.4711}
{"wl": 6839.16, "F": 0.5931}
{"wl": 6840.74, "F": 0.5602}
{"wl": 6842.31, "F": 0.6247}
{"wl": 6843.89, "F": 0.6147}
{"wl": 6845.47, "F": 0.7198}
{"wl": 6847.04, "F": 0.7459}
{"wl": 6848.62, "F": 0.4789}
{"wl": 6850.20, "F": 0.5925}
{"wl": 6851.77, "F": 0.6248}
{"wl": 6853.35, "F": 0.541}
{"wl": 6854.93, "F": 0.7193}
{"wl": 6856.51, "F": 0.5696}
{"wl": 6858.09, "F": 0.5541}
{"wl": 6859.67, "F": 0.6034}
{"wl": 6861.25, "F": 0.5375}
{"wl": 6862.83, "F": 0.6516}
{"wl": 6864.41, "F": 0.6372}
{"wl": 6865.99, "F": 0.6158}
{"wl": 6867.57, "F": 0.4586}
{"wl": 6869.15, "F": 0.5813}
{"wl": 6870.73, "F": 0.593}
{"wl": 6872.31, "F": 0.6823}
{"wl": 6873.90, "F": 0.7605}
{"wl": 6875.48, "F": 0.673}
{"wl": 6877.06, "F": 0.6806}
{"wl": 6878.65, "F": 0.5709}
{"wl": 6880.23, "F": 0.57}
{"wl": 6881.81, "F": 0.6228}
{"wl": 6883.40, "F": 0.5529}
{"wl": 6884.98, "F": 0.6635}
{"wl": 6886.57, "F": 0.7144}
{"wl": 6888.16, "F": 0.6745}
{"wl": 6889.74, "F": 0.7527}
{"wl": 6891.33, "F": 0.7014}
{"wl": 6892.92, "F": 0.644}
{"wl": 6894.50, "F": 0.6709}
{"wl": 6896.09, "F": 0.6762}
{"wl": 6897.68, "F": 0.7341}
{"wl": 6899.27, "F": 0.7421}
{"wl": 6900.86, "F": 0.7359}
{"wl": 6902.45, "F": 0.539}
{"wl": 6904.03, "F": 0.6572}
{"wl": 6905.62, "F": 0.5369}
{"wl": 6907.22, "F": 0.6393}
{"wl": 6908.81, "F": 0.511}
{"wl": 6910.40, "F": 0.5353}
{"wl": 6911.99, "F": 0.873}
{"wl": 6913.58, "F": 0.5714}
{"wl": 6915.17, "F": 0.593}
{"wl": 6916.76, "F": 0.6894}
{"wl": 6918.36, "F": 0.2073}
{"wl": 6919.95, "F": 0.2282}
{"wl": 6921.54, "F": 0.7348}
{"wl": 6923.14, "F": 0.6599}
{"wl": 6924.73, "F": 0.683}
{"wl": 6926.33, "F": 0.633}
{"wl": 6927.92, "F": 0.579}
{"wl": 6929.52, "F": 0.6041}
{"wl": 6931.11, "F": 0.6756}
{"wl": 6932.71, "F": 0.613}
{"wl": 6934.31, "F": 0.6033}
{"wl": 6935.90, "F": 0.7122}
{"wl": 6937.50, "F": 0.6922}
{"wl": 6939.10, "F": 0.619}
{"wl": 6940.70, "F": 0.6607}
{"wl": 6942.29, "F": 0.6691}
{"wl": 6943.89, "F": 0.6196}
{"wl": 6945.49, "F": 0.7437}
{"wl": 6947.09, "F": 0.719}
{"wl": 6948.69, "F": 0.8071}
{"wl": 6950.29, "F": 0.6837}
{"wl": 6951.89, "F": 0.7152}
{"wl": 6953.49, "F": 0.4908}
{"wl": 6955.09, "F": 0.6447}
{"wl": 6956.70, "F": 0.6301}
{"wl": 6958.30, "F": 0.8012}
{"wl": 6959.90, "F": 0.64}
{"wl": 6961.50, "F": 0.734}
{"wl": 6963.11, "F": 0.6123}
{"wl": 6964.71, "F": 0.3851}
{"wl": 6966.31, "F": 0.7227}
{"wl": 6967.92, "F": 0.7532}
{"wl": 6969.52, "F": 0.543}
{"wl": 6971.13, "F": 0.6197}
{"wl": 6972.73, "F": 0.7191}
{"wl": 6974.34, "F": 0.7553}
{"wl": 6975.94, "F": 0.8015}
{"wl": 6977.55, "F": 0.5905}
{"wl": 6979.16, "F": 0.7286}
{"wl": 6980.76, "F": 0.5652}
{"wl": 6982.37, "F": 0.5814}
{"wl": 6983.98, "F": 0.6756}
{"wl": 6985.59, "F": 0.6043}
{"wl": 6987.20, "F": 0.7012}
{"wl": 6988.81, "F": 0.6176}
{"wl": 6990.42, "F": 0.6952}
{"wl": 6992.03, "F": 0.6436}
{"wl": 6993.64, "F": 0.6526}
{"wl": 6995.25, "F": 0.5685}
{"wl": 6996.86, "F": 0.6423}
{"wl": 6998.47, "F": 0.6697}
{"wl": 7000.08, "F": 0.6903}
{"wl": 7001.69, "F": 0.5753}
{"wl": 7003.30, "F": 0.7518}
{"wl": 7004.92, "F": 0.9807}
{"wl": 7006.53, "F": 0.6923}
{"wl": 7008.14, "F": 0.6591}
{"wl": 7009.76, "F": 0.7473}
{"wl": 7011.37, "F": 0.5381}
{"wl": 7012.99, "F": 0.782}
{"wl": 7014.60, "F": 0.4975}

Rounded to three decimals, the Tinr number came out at 0.657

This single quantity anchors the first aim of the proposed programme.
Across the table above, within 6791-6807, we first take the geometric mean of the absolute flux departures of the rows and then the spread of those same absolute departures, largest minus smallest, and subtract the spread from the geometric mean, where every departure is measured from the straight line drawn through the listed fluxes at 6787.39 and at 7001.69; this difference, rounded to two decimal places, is -0.10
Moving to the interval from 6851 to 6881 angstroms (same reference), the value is -0.13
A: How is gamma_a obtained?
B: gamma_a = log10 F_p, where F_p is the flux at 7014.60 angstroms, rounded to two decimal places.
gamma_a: -0.30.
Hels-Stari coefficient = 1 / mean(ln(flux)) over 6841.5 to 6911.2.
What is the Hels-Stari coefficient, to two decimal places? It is -2.13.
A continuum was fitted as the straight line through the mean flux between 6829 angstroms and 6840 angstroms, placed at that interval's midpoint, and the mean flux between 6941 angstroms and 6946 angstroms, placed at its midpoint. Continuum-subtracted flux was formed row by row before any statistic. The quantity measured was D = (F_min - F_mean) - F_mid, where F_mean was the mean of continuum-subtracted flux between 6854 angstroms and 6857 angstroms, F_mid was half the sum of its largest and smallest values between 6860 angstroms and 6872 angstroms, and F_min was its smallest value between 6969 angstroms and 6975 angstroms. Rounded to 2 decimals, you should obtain -0.08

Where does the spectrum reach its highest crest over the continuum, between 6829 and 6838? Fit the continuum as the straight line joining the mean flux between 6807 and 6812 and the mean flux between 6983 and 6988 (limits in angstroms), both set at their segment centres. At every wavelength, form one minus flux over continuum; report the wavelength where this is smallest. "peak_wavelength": 6829.72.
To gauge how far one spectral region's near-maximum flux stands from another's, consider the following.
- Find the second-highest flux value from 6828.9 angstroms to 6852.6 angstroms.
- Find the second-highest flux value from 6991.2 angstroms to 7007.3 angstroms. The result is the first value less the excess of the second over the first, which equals 0.79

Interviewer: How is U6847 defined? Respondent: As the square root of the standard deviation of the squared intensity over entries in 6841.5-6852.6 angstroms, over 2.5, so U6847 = 0.13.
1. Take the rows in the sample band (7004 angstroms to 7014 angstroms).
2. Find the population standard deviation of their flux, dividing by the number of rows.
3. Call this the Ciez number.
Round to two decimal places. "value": 0.13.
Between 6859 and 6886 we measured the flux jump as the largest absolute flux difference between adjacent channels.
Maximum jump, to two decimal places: 0.16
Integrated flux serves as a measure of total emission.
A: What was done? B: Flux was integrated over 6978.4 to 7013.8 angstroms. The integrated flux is 23.8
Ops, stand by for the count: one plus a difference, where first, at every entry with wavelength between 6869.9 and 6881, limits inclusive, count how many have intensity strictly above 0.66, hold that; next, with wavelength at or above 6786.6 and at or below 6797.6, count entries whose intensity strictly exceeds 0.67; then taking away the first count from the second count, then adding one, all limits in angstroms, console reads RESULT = 1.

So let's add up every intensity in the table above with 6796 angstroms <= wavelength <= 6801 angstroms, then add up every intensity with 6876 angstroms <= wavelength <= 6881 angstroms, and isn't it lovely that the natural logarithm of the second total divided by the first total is -0.2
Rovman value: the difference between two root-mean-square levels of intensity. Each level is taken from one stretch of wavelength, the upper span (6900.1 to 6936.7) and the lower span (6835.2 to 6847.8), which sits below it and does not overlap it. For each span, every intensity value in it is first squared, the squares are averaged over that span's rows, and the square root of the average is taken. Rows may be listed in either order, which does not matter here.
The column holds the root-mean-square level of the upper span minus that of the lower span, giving 0.005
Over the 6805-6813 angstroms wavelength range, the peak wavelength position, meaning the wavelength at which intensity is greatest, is 6812.44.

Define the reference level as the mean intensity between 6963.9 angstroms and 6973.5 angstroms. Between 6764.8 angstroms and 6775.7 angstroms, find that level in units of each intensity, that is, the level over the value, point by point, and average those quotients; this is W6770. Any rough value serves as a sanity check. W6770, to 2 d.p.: 0.94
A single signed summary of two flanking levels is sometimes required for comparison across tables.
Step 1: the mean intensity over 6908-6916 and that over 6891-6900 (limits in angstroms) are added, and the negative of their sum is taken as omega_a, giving -1.31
